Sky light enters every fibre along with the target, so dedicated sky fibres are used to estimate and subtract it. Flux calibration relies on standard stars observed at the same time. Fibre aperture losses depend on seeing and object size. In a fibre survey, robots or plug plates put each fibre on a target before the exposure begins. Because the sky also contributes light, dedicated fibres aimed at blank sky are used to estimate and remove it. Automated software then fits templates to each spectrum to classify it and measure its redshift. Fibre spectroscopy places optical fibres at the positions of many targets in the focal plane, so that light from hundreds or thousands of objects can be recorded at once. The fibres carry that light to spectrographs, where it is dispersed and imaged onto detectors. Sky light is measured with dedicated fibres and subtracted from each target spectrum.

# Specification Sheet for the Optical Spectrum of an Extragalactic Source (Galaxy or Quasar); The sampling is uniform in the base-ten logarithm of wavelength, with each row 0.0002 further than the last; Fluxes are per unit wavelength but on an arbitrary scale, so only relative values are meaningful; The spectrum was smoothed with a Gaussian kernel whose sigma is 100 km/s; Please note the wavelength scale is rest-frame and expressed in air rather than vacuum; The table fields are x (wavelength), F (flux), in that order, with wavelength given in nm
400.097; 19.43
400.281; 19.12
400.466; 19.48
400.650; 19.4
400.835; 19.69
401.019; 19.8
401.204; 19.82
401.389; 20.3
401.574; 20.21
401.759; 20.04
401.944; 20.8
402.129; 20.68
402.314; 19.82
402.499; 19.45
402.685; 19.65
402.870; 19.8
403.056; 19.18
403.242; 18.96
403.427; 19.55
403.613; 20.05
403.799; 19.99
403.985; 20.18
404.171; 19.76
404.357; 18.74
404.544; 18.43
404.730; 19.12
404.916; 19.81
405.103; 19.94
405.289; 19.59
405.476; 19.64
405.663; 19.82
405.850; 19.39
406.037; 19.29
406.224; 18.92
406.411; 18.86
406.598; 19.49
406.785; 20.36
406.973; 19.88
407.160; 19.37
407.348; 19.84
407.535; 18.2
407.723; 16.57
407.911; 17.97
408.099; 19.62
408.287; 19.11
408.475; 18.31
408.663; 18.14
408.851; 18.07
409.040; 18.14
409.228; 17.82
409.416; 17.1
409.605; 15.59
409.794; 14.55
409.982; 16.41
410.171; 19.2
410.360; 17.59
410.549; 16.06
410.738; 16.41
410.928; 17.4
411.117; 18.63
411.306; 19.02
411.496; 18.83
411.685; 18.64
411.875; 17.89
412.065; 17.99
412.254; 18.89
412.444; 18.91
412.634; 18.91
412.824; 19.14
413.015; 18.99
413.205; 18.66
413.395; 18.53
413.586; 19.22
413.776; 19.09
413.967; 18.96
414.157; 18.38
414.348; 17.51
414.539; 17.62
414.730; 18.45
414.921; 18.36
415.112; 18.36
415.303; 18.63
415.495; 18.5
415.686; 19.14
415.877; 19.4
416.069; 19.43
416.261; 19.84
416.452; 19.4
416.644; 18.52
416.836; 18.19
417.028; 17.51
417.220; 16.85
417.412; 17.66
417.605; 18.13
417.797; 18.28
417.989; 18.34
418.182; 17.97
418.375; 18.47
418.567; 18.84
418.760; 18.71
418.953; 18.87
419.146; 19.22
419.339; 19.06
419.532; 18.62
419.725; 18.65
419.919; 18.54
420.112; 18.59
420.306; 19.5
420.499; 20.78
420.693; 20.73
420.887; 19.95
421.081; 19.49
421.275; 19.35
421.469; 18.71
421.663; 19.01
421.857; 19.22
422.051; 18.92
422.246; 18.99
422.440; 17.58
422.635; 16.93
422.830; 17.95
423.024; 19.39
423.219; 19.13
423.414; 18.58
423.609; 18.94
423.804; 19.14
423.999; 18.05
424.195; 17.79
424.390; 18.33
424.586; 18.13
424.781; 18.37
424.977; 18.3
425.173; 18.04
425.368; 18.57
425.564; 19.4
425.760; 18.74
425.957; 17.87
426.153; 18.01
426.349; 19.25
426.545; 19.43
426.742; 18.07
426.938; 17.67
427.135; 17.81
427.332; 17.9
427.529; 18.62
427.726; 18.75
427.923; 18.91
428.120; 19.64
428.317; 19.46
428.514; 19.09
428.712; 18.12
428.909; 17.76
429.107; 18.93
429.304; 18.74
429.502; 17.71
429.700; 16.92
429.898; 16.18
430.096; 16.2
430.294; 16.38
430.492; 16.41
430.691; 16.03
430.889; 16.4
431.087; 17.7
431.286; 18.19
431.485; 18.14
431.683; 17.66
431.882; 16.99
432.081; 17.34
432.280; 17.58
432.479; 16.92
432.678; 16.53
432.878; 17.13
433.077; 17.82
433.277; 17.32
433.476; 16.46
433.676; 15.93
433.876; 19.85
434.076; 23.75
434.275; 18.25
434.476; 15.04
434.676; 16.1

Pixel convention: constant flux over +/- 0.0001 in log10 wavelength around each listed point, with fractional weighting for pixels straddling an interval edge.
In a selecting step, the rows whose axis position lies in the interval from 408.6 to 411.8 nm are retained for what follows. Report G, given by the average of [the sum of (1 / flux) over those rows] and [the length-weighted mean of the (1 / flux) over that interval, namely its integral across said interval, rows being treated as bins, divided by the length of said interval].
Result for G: 0.517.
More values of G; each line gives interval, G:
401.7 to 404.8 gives 0.458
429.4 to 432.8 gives 0.530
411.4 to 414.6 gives 0.484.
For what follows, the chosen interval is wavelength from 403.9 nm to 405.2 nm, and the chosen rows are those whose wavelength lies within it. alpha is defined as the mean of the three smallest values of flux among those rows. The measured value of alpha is 18.8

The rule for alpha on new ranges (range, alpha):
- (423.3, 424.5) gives 18.1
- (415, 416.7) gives 18.5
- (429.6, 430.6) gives 16.3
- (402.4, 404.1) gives 19.2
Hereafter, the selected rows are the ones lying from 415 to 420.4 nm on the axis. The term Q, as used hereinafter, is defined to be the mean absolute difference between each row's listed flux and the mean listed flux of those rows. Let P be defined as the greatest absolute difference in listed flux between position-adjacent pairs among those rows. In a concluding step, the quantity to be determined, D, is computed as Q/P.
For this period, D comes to 0.53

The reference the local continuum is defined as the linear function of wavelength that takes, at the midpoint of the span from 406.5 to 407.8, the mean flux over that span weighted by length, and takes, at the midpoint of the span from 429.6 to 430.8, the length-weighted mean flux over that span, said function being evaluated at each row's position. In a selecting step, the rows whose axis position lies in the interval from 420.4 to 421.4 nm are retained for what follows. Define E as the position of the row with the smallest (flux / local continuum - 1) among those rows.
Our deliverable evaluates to 421.275 nm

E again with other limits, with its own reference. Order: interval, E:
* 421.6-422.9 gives 422.635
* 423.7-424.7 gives 424.195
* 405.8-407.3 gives 406.411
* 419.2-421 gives 419.919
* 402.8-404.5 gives 404.357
